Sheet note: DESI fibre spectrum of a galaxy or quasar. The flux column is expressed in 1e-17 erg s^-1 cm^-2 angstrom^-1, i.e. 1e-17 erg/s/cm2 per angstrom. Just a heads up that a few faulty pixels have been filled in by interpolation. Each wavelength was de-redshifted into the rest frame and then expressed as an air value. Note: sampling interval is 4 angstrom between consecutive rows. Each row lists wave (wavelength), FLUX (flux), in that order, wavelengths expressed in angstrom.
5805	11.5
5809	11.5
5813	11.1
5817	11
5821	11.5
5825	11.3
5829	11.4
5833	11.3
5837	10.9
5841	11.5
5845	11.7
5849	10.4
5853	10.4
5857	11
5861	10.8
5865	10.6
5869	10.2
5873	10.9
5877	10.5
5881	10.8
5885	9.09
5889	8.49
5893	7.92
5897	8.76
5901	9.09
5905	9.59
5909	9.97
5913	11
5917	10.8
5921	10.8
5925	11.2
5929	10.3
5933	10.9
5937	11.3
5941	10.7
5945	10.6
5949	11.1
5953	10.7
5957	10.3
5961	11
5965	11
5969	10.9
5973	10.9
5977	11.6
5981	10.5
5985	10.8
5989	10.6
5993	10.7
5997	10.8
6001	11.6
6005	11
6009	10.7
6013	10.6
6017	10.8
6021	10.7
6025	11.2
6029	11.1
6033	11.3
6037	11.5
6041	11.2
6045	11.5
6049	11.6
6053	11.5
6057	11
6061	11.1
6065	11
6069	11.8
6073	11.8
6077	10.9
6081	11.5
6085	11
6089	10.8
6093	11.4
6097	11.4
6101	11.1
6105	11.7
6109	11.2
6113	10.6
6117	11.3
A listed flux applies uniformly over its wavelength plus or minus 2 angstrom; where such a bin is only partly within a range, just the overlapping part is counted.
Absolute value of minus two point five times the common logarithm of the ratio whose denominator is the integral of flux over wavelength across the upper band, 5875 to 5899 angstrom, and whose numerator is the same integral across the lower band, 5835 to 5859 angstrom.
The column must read 0.19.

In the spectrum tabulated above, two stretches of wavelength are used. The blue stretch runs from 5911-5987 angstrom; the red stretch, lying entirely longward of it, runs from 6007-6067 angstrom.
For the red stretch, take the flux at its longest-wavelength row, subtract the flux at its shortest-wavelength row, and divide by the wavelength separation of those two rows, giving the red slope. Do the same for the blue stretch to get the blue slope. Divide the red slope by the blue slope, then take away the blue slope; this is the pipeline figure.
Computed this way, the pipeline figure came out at -1.9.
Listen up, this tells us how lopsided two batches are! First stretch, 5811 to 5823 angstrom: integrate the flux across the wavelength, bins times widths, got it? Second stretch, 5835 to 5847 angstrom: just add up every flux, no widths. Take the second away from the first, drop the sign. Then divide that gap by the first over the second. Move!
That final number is 25.4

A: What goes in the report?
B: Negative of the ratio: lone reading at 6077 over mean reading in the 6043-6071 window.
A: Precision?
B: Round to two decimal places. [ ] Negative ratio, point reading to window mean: -0.96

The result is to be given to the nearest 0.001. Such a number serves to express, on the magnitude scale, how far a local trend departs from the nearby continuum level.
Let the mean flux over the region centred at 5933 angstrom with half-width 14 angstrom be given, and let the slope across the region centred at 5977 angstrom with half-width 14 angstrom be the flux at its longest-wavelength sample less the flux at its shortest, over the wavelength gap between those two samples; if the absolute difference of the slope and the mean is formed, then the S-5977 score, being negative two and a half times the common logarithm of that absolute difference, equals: -2.588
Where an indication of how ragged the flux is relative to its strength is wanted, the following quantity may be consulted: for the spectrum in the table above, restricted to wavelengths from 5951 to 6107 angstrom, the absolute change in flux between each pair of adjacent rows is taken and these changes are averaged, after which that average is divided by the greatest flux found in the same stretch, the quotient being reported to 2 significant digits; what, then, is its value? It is 0.029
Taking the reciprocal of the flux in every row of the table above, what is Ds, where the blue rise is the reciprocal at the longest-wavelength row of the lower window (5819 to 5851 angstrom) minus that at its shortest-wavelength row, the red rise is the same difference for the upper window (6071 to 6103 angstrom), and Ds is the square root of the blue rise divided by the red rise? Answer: 1.31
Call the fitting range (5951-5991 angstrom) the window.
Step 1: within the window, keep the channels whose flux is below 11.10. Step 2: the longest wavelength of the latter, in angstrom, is 5989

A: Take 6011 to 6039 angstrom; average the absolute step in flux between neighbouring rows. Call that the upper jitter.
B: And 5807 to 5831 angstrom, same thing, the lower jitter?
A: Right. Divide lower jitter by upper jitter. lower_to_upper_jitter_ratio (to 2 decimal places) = 1.20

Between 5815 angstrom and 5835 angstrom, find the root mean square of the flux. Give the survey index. 11.3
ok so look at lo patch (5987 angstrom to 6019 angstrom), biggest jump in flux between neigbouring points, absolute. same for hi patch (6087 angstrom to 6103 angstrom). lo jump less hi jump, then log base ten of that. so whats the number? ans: -0.70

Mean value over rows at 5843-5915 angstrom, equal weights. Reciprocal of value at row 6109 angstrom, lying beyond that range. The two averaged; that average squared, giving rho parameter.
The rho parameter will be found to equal 25.8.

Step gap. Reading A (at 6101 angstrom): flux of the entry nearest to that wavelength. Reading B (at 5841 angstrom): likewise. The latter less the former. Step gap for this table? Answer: 0.40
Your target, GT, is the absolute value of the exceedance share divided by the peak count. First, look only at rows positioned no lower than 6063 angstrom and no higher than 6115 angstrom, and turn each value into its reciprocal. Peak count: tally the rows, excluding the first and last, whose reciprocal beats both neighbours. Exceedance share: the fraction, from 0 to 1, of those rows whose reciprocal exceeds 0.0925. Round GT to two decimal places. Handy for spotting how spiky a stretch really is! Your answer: 0.05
